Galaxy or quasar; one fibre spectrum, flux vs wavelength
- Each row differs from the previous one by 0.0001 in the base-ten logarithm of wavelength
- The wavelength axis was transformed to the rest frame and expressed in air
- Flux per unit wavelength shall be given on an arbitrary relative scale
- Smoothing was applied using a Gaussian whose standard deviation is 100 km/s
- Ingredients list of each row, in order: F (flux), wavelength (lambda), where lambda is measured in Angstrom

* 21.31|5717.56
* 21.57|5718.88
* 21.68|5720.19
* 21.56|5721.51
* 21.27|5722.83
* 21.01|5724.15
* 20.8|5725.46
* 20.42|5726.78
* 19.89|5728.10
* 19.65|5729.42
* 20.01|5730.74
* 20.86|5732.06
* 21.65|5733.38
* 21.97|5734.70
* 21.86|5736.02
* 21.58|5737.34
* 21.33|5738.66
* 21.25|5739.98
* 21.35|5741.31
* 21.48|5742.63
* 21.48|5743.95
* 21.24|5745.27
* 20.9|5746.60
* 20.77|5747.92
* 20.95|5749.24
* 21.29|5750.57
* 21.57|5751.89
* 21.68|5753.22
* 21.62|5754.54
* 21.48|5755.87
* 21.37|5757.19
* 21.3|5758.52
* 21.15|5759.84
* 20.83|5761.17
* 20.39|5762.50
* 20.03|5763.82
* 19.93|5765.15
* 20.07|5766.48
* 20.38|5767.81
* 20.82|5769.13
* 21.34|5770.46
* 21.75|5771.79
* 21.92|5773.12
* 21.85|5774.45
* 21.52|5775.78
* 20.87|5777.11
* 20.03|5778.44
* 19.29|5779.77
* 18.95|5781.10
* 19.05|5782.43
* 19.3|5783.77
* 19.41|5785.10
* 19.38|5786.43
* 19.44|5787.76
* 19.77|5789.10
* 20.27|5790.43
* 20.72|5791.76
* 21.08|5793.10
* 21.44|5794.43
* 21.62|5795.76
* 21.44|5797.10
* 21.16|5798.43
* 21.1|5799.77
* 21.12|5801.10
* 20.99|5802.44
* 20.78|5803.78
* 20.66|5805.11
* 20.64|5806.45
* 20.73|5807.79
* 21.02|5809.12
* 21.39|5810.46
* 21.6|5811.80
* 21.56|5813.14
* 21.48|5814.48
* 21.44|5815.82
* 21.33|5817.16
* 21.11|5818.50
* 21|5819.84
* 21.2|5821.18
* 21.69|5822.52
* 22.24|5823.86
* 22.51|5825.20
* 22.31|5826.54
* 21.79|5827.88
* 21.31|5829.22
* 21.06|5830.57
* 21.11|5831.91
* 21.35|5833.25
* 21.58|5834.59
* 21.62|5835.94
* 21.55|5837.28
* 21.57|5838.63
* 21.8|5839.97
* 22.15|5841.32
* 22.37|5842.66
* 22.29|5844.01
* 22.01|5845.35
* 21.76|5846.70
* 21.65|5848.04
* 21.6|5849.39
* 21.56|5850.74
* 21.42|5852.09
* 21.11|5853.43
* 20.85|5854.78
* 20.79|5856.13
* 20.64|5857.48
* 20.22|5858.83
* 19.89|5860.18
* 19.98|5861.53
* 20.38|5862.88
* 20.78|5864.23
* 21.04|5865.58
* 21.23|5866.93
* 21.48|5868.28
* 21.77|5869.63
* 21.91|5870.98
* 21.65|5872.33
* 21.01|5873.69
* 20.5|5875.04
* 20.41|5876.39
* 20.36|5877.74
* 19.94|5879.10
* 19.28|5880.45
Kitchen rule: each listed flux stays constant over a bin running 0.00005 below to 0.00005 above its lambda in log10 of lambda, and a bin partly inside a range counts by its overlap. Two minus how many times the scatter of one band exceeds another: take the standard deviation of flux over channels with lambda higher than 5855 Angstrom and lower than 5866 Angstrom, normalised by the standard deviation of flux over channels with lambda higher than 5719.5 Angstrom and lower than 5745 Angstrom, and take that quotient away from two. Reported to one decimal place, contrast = 1.4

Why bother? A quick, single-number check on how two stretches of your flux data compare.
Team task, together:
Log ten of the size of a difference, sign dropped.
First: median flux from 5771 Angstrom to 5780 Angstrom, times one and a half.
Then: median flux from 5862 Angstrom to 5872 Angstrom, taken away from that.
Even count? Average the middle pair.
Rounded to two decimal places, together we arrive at 1.04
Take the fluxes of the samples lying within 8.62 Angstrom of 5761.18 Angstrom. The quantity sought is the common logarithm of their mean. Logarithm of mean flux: 1.32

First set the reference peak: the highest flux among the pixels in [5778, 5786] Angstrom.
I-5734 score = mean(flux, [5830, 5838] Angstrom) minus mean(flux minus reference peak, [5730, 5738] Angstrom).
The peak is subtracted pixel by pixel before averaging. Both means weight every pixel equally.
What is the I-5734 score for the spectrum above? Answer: 20.1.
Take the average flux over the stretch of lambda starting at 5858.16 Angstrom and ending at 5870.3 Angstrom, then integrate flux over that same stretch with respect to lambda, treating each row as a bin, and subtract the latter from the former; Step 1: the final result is -231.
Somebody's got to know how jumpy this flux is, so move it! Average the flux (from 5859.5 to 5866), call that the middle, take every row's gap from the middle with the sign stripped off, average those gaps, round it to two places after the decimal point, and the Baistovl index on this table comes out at 0.40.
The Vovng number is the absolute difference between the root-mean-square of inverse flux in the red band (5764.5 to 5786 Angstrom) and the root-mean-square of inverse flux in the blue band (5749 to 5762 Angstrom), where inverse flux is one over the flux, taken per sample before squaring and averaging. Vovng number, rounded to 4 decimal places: 0.0023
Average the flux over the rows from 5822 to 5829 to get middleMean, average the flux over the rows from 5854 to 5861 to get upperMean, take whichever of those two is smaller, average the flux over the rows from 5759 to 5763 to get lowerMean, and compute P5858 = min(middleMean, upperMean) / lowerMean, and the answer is 0.98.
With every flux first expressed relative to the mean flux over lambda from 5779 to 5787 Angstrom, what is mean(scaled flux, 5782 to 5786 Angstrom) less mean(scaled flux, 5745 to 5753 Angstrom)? -0.10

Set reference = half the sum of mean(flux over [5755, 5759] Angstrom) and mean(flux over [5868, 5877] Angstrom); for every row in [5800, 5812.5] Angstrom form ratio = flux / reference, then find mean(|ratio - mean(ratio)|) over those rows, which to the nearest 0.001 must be 0.012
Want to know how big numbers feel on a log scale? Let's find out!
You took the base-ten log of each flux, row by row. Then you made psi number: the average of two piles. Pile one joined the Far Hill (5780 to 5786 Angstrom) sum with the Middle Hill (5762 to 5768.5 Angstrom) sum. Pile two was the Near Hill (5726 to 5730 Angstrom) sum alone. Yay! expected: 7.8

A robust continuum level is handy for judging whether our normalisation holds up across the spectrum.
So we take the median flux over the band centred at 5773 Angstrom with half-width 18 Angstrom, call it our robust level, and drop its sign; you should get 20.38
